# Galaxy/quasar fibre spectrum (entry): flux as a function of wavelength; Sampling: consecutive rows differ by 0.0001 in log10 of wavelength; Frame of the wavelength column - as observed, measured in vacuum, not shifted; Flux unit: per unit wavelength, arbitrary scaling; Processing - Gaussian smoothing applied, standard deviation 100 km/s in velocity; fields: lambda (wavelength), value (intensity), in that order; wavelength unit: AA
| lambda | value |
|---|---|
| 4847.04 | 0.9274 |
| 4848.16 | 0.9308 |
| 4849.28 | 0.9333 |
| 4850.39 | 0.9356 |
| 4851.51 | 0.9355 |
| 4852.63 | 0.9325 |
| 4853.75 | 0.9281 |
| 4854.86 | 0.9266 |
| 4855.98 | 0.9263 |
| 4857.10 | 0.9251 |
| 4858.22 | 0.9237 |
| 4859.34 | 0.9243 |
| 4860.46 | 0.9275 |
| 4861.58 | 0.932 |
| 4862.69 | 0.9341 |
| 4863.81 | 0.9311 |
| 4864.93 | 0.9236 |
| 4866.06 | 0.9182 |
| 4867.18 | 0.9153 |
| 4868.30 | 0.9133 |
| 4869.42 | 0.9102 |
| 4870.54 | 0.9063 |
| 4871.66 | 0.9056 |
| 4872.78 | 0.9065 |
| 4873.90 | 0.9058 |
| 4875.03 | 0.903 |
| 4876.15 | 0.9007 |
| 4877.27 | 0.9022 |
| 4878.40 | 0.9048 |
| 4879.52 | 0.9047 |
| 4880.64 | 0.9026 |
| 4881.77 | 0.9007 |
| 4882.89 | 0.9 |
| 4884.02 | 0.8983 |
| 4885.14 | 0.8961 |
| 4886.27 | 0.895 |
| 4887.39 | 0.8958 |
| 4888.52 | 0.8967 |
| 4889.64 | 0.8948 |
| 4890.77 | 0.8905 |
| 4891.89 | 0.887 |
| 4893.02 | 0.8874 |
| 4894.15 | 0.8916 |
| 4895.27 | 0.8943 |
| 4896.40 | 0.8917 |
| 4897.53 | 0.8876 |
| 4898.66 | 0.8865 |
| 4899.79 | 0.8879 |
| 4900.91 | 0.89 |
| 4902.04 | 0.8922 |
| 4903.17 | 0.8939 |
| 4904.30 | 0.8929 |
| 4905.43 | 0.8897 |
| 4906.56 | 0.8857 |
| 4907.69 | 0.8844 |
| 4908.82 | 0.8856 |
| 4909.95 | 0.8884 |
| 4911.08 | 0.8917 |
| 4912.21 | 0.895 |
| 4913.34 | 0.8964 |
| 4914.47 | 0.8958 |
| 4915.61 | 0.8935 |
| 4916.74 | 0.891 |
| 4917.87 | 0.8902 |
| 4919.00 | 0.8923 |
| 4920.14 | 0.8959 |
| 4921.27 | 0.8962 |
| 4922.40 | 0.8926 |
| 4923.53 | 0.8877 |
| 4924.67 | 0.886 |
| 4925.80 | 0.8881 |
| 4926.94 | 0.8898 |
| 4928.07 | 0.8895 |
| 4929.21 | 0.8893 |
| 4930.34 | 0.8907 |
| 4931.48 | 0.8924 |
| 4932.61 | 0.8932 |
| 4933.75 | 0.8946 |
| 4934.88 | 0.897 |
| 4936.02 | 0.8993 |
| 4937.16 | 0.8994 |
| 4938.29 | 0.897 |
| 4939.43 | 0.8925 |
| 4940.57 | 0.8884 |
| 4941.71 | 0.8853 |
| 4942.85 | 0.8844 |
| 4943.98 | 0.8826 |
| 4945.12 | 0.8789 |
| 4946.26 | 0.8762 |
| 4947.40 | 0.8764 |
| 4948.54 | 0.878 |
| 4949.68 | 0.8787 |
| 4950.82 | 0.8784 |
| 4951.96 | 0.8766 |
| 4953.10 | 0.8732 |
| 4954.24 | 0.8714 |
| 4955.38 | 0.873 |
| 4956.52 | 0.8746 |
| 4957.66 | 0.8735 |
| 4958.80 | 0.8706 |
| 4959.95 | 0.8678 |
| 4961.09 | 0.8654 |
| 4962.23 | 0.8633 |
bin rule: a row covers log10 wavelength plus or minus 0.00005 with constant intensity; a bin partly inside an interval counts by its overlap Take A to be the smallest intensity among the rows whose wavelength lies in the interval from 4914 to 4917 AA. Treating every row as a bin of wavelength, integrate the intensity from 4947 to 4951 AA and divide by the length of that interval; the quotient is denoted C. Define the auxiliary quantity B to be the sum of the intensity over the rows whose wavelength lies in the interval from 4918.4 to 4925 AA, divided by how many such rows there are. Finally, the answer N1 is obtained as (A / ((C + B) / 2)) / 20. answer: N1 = 0.0504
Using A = 0.891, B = 0.892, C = 0.878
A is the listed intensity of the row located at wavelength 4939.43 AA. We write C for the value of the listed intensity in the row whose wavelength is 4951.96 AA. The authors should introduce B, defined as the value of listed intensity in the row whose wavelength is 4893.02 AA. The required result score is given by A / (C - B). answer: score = -83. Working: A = 0.8925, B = 0.8874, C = 0.8766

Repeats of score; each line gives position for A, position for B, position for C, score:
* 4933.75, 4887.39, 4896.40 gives -218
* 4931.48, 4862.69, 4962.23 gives -13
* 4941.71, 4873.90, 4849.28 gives 32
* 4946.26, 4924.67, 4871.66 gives 45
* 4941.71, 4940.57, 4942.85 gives -221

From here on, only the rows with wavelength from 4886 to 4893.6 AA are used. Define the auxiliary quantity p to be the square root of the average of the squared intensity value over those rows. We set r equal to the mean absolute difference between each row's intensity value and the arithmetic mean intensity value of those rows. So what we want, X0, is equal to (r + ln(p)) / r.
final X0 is -31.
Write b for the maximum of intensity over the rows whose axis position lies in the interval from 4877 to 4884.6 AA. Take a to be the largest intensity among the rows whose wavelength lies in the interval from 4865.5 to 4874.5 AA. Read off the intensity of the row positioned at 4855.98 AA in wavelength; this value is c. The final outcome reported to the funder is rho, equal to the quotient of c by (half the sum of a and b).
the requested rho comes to 1.02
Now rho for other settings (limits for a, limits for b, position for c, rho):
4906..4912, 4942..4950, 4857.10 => 1.04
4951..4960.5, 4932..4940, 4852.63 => 1.05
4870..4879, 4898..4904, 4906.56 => 0.98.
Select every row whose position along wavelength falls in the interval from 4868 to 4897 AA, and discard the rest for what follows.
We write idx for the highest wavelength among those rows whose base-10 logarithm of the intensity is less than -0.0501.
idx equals 4893.02 AA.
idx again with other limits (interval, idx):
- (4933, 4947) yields 4946.26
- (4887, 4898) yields 4897.53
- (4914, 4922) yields 4917.87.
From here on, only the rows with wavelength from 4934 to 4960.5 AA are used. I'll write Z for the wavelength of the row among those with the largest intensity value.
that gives 4937.16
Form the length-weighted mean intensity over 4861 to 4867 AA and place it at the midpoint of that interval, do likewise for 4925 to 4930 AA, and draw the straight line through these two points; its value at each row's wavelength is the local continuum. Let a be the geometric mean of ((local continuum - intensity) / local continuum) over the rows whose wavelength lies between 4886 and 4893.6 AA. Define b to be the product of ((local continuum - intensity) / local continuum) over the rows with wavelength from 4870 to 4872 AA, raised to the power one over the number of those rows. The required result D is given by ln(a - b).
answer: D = -5.9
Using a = 0.021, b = 0.018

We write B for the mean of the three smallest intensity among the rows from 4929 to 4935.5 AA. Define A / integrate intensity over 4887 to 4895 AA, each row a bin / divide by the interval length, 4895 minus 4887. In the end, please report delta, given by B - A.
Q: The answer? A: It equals -0.002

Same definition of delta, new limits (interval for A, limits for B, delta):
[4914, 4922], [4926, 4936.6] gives -0.004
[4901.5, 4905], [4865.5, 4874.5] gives 0.014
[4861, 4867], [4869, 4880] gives -0.025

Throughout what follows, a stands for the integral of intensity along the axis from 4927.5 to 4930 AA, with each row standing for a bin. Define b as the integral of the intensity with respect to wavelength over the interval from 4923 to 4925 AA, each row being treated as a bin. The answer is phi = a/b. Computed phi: 1.26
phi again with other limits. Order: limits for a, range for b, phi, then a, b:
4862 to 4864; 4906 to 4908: 1.06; 1.87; 1.77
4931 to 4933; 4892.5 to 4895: 0.80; 1.79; 2.23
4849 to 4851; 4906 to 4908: 1.06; 1.87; 1.77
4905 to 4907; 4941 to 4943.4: 0.84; 1.78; 2.12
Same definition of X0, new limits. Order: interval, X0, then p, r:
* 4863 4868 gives -14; 0.922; 0.0053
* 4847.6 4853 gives -42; 0.934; 0.0016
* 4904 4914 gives -32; 0.890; 0.0036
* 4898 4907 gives -48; 0.890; 0.0024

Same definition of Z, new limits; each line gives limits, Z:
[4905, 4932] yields 4913.34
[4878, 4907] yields 4878.40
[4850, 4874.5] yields 4850.39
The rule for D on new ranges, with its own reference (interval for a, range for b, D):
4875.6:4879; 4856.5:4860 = -4.5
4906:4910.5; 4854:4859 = -4.6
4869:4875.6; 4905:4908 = -8.2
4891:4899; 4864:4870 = -4.4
